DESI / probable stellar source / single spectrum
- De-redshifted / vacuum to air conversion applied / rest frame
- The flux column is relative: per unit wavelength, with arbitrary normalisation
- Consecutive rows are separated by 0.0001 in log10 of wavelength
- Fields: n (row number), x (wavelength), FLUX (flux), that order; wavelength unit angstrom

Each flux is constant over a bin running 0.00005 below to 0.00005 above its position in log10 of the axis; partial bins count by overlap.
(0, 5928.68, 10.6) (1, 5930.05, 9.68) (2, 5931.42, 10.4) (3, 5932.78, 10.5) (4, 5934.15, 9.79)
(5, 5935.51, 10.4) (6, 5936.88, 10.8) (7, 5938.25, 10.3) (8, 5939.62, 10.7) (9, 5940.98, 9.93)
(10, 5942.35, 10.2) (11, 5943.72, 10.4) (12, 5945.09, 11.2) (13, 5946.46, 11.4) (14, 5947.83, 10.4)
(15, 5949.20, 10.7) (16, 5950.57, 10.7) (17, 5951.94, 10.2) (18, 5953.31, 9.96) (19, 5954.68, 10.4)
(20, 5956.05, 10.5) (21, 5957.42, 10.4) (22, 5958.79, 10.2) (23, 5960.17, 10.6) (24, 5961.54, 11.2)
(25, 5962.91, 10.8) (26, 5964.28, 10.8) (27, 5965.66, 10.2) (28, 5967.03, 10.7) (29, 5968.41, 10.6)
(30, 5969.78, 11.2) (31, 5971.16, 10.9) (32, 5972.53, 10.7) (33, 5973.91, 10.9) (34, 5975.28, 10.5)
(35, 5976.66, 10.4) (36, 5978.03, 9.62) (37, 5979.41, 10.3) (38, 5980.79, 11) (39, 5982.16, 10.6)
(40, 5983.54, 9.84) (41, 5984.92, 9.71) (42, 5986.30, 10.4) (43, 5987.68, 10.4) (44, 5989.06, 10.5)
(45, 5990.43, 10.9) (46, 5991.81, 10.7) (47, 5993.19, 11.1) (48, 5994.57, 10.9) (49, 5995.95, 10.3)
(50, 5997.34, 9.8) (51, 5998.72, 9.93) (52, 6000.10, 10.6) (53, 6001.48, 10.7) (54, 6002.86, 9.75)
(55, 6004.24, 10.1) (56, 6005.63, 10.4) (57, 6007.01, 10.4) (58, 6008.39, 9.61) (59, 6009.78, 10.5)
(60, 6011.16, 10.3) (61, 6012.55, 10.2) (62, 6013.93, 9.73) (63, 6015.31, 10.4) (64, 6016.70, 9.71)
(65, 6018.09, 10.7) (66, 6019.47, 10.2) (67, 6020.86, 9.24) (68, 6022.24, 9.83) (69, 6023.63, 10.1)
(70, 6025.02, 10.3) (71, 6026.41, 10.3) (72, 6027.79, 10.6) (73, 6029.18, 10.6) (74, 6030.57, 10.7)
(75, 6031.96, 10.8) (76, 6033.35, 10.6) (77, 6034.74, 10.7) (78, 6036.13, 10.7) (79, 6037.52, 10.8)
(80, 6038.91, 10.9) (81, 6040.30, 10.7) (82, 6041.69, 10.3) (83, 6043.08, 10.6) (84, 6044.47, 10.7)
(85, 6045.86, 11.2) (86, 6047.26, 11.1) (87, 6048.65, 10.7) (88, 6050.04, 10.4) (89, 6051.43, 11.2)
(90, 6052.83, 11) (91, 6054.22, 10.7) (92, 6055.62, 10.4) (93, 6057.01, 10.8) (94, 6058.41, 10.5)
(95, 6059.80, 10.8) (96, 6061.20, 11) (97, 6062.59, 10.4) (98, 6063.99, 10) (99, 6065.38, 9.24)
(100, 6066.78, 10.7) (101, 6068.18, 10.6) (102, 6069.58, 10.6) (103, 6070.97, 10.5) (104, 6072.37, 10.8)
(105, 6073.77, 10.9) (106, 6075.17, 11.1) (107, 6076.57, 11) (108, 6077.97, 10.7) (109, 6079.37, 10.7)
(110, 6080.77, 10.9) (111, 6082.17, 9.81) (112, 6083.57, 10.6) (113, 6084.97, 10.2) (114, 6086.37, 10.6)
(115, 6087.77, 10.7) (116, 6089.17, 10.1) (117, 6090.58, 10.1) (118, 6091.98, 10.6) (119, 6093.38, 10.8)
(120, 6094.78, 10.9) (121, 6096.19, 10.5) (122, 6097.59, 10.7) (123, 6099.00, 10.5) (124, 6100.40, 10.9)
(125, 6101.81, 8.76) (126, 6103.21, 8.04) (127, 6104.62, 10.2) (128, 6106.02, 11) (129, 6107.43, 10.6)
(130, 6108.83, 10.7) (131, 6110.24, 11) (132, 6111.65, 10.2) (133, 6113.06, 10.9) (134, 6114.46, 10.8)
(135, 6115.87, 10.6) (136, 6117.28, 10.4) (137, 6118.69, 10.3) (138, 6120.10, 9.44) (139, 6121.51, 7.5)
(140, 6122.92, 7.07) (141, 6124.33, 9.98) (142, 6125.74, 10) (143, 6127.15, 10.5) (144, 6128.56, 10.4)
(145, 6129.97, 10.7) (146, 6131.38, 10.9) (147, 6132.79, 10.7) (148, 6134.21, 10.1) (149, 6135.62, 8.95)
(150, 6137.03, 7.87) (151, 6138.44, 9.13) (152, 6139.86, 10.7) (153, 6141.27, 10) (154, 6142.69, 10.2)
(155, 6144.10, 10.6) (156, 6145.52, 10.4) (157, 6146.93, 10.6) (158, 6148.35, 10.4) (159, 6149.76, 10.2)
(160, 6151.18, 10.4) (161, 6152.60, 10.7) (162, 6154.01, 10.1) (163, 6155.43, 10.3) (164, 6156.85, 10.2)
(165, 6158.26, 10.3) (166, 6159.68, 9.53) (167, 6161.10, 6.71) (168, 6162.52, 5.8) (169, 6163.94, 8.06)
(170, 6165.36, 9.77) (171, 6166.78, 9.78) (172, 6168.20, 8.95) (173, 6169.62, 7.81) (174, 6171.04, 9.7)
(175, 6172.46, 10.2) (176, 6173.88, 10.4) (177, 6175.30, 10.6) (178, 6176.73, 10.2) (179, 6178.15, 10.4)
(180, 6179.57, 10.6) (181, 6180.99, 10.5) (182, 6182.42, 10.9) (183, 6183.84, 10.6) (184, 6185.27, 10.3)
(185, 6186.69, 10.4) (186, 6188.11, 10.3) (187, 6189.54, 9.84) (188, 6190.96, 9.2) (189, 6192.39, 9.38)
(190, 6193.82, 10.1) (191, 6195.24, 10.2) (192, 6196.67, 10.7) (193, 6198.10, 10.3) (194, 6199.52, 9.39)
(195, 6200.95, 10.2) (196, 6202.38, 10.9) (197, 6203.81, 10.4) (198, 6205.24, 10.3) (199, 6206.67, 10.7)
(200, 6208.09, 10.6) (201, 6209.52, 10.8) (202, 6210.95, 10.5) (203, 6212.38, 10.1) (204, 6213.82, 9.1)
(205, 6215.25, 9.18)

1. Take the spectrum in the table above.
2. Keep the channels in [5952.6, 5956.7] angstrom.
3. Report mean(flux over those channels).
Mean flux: 10.3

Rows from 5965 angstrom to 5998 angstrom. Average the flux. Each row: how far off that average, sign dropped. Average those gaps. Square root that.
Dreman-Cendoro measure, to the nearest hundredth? 0.59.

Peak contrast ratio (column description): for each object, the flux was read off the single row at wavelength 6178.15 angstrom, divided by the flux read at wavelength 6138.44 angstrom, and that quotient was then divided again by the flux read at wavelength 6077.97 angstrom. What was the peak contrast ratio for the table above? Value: 0.106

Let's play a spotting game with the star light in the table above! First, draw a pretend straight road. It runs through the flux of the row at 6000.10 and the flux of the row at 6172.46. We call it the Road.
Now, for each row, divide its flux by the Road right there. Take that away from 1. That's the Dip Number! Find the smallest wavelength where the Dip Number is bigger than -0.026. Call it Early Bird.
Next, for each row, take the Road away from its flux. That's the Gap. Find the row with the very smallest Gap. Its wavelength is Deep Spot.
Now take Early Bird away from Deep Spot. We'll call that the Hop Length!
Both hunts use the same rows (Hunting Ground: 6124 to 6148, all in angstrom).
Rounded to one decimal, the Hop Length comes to 12.7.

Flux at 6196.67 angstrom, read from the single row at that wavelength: 10.7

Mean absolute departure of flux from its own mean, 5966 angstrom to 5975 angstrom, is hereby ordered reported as 0.167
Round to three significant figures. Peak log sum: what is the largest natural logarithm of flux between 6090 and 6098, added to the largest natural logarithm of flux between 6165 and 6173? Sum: 4.71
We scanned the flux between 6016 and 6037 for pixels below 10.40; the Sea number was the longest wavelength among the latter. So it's 6026.41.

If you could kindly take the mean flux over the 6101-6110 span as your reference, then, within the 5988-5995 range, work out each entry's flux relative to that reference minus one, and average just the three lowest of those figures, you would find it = 0.08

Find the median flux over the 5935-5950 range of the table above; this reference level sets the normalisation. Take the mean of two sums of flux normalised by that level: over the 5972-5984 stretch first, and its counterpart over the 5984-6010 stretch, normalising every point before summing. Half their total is 14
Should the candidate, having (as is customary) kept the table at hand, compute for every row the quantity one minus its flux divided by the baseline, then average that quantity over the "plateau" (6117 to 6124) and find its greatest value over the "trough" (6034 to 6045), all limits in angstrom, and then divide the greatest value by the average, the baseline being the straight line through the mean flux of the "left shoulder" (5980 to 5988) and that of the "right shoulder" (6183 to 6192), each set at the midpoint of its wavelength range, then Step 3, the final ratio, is 0.0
